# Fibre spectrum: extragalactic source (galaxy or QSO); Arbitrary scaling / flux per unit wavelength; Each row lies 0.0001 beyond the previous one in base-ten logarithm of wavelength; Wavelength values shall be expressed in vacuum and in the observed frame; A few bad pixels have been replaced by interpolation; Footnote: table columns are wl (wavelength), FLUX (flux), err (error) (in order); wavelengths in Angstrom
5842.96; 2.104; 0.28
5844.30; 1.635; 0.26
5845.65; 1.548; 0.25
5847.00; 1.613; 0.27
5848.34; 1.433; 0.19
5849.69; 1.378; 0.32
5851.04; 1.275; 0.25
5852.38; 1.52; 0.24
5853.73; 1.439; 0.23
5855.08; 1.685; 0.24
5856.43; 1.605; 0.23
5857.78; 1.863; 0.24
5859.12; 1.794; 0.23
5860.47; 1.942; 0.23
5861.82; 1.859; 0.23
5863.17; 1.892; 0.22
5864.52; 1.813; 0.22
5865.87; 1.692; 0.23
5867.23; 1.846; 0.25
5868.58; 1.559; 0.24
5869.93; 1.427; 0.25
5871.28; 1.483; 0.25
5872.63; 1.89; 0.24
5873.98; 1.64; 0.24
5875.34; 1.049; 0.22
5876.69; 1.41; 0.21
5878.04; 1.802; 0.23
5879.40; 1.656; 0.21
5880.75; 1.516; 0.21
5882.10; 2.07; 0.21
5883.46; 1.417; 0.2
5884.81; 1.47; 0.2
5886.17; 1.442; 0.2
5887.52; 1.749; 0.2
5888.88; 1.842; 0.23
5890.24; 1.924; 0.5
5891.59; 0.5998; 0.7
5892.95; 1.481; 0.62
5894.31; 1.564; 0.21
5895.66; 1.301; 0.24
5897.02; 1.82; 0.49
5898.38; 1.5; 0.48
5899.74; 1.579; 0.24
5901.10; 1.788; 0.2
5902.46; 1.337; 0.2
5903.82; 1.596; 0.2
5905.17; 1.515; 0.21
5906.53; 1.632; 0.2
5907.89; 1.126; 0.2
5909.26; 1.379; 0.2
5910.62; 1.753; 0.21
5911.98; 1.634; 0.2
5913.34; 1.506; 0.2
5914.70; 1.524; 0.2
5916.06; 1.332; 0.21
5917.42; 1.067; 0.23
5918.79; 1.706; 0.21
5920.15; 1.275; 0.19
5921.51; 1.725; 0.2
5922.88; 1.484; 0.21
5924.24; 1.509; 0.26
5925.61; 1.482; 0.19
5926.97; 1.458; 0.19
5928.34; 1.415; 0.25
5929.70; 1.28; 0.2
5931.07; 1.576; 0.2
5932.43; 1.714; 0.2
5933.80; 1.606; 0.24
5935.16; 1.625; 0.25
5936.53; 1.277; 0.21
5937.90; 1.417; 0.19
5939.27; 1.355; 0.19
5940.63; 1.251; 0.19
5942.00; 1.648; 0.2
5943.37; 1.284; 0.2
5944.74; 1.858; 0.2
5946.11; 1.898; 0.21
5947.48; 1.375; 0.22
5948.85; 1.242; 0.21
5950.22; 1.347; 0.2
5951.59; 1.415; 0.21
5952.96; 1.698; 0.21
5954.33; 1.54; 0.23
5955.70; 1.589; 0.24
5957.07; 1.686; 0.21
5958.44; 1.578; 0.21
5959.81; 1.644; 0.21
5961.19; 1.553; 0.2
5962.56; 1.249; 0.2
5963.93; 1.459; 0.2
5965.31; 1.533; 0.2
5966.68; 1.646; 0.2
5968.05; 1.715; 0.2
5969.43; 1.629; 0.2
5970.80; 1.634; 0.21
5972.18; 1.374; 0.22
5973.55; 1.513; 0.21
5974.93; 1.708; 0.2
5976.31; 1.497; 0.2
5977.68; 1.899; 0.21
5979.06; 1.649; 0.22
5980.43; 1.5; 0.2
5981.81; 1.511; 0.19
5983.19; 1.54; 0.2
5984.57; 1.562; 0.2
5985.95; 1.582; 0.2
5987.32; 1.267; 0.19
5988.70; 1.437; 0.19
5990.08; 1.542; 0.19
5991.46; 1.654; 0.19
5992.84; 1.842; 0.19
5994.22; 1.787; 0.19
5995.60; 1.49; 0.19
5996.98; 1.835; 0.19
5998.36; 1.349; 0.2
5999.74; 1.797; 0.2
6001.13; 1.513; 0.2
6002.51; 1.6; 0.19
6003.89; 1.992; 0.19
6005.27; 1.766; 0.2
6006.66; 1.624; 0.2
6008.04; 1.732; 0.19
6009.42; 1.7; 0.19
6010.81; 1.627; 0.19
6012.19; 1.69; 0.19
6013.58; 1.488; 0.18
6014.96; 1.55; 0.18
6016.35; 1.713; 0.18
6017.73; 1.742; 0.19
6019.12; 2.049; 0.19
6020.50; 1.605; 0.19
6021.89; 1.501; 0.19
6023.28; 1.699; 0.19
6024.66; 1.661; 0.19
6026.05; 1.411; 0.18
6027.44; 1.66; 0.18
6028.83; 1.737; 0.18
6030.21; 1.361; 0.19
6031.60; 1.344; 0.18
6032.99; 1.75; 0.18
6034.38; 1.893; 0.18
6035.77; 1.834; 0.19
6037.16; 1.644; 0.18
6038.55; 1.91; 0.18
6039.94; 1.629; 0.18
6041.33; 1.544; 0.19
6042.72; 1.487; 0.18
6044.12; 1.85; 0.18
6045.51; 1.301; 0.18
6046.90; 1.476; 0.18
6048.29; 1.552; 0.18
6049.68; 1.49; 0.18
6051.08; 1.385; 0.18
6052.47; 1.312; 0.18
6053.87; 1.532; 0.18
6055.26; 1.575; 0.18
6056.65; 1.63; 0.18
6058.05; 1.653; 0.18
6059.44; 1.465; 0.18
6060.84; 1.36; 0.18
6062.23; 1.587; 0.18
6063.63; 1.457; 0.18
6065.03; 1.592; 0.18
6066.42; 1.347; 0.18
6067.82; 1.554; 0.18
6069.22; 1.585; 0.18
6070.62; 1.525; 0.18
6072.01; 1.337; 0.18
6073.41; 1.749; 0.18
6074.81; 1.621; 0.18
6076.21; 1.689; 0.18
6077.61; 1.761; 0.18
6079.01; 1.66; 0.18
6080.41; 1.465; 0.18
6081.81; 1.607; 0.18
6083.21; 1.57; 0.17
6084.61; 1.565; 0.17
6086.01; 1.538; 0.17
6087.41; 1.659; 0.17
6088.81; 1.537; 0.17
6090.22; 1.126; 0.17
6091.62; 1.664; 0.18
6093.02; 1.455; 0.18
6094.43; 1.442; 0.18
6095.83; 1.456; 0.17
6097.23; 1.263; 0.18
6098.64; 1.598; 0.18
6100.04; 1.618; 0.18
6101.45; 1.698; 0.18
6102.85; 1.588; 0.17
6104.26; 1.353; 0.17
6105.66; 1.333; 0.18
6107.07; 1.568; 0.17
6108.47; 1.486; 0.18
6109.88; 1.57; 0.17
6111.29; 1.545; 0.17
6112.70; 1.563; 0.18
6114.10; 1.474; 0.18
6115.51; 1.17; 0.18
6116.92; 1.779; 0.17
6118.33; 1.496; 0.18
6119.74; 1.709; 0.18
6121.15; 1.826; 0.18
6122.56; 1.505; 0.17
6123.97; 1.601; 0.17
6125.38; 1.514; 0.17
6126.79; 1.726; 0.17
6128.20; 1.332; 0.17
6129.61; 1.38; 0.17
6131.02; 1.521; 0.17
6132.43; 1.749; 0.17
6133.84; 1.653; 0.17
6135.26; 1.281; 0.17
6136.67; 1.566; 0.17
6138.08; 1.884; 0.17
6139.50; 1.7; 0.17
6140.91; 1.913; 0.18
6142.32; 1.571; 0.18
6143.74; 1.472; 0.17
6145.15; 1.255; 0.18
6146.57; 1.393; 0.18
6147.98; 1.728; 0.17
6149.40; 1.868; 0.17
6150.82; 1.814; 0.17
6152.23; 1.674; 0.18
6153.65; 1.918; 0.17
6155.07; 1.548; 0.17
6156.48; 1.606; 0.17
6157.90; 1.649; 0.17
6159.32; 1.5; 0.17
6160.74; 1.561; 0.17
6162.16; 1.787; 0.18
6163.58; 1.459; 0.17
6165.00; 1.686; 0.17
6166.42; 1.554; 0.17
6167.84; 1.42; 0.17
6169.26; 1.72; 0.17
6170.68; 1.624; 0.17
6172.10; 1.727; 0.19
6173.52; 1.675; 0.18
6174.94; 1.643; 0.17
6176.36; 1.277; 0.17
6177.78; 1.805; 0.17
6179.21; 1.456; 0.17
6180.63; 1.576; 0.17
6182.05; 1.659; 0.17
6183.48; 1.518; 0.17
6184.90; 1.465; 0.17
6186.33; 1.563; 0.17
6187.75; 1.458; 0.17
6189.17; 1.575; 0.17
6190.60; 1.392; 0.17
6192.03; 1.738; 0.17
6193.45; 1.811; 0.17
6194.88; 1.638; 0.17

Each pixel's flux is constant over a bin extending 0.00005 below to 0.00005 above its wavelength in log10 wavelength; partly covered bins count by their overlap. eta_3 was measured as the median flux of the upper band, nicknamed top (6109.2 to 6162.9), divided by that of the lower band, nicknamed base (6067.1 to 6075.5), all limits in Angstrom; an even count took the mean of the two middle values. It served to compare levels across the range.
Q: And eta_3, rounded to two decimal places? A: 1.00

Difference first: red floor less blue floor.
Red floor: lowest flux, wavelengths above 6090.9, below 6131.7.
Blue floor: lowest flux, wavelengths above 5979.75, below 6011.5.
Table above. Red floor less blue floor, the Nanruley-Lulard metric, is -0.10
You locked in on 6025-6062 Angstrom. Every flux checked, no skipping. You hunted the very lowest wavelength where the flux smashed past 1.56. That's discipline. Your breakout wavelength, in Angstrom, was 6027.44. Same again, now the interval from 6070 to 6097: 6073.41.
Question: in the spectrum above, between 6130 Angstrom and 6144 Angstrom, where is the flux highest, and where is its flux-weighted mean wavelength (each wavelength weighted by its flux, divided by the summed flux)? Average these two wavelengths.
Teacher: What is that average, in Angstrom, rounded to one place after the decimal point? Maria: 6139.2 Angstrom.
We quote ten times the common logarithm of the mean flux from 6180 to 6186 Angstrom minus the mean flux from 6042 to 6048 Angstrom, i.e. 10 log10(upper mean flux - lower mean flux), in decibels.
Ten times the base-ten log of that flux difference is -16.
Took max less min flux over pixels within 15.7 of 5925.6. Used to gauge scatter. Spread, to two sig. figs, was 0.69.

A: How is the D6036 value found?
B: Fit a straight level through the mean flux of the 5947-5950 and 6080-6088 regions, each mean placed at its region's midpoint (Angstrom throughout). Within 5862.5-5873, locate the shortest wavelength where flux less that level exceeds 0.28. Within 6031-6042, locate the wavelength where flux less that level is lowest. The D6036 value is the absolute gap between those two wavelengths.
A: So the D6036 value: 168.4 Angstrom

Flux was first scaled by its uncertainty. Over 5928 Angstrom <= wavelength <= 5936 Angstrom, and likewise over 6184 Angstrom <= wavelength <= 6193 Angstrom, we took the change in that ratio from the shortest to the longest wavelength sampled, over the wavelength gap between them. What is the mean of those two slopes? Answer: 0.17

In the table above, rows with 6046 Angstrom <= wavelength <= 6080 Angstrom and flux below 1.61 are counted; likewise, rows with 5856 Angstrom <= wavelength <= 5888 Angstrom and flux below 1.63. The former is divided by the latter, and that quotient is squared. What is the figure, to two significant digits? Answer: 2.9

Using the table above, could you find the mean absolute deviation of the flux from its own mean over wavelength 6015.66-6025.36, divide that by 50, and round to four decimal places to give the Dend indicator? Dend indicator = 0.0021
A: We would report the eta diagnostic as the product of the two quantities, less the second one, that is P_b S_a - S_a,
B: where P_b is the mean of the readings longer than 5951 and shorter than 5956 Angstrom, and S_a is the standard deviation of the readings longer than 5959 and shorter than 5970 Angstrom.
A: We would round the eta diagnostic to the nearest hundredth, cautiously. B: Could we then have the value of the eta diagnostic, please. 0.08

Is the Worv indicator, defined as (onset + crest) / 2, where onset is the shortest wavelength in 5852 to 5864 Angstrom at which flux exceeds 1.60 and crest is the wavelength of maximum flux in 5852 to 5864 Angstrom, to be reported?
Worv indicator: 5857.8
